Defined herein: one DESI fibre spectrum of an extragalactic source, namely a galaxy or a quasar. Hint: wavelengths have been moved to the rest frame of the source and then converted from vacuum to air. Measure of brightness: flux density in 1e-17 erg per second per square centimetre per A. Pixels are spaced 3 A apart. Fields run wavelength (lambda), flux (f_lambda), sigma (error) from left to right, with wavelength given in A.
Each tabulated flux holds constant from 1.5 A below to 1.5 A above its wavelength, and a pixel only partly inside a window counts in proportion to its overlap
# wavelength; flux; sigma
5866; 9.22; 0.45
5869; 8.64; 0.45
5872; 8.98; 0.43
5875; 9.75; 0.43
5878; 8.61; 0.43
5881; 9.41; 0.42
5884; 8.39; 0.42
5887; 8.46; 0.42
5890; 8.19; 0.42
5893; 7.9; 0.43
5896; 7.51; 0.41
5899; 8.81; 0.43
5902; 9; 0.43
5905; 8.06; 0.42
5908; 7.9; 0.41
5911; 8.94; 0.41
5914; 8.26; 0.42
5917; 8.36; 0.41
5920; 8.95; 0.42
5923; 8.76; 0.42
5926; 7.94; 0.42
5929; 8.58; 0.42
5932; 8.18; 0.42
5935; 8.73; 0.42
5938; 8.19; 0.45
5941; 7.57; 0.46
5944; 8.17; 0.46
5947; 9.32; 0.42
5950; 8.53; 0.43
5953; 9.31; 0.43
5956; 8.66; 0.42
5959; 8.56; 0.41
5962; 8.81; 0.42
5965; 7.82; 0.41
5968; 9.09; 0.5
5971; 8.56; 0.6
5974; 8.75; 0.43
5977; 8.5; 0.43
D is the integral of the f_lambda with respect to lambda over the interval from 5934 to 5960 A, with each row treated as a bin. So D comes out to 222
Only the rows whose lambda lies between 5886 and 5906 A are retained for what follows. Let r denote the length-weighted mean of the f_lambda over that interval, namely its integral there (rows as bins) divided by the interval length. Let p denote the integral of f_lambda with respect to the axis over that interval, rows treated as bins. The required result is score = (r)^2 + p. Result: 234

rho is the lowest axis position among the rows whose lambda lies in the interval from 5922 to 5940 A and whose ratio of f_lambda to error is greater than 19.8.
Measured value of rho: 5923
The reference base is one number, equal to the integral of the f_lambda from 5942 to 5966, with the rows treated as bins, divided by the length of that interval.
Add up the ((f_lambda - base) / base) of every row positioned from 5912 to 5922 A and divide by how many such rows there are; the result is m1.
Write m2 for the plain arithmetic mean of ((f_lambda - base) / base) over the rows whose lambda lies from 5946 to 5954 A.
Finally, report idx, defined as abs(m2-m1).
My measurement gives 0.06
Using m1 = -0.01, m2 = 0.05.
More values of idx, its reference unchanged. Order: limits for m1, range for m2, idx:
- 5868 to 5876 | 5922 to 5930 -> 0.08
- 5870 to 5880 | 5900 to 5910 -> 0.09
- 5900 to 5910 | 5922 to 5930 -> 0.01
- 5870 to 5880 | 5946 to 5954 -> 0.01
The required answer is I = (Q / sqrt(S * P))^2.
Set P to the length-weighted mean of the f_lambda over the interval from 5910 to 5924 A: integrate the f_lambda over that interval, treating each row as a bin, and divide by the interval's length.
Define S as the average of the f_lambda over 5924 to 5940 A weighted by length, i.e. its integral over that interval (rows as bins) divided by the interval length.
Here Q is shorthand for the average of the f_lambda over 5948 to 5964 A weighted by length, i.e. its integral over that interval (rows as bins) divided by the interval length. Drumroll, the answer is 1.07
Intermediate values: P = 8.64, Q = 8.8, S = 8.31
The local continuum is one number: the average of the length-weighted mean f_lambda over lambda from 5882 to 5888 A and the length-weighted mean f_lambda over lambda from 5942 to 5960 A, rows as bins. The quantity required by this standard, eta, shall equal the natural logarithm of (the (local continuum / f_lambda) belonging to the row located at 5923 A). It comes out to -0.016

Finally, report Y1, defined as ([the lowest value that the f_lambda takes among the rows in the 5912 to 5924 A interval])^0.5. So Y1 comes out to 2.87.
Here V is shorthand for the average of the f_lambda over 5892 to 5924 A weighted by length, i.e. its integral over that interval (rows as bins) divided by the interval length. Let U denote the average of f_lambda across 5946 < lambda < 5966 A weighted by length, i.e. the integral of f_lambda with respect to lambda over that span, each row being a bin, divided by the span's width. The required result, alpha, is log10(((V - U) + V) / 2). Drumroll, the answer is 0.607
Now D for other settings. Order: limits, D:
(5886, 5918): 266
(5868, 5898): 258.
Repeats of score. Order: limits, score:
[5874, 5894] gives 248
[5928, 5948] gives 237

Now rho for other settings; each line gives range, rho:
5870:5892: 5872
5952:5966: 5953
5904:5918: 5911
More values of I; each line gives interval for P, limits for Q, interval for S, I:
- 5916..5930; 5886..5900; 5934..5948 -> 0.93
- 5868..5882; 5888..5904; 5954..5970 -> 0.88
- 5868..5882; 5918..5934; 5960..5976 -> 0.92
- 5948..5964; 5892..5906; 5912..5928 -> 0.92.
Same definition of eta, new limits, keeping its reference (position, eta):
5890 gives 0.051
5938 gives 0.051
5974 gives -0.015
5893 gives 0.087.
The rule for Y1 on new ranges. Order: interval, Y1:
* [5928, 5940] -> 2.86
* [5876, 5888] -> 2.90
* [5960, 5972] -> 2.80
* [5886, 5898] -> 2.74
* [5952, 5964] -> 2.93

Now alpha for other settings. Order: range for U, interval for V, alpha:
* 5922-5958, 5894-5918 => 0.613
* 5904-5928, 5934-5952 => 0.626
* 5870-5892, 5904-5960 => 0.610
